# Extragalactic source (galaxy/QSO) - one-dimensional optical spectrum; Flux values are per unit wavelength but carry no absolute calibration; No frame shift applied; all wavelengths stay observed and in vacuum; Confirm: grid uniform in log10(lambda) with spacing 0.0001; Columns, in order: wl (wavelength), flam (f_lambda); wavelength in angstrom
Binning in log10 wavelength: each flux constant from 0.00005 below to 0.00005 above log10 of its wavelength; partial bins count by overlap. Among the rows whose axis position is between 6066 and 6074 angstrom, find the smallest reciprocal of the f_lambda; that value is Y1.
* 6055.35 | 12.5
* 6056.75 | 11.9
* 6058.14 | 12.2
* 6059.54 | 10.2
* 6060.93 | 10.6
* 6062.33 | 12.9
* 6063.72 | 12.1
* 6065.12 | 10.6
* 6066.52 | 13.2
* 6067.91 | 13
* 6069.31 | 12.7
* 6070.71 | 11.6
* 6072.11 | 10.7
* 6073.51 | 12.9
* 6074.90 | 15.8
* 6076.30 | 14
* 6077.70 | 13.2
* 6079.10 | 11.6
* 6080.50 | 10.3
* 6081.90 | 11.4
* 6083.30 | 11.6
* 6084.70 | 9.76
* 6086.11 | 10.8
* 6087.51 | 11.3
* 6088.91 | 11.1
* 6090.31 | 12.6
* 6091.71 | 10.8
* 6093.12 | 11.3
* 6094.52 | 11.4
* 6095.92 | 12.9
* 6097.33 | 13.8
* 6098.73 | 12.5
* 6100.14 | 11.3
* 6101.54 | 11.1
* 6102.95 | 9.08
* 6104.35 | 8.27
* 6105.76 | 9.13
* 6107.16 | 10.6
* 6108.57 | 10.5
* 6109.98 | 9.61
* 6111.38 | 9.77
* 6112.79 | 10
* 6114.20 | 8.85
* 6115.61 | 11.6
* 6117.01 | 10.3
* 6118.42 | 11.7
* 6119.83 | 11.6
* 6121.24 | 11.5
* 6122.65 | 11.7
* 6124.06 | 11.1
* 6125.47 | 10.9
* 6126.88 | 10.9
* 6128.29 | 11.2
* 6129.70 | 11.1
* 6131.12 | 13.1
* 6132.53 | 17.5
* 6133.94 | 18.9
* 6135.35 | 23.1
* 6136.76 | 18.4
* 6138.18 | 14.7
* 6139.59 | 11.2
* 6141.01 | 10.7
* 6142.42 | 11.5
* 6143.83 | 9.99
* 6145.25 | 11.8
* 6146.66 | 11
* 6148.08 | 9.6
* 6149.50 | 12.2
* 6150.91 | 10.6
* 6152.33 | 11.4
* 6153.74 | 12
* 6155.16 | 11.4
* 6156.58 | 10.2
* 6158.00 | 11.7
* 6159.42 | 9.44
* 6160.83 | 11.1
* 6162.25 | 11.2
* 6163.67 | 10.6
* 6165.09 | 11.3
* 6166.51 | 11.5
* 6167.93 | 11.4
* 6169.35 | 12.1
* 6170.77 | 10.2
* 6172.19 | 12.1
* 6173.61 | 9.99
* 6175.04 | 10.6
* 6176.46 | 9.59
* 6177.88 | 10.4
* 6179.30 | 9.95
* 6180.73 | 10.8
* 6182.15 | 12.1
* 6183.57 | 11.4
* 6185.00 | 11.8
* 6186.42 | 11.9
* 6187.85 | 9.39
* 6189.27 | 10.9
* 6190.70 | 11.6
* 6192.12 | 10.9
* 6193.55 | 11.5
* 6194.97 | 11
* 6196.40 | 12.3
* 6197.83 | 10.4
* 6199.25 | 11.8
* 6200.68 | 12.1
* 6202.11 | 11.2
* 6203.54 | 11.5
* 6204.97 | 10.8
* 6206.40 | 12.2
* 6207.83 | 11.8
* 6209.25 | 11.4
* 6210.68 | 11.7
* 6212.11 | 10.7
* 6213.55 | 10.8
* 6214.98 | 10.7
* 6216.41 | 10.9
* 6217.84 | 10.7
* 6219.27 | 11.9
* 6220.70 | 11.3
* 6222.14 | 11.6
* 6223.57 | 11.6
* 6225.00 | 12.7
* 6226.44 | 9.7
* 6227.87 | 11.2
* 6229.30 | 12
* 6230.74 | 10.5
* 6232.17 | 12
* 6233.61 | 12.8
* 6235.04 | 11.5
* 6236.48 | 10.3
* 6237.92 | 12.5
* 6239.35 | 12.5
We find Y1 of 0.0758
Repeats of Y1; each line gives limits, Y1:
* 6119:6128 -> 0.0855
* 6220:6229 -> 0.0787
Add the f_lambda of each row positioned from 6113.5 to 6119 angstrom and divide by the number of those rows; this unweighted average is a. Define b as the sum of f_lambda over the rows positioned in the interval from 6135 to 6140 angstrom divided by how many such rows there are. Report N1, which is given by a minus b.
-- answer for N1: -6.2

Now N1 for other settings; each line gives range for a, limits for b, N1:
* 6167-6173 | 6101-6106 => 2.1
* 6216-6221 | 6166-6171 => -0.1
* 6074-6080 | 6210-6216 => 2.7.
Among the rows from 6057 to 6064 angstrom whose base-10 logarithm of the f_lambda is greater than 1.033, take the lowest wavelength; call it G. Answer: 6058.14 angstrom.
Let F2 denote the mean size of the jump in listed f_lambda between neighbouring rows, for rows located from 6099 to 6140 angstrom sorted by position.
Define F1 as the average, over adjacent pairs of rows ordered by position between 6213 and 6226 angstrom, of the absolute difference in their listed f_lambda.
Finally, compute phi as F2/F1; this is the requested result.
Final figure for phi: 3.00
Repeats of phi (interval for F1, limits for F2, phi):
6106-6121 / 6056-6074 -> 1.36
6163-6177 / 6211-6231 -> 0.80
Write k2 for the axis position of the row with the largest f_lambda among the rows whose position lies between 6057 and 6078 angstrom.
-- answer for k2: 6074.90 angstrom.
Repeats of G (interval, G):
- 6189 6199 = 6189.27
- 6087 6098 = 6087.51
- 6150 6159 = 6152.33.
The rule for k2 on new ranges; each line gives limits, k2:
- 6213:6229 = 6225.00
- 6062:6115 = 6074.90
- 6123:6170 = 6135.35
